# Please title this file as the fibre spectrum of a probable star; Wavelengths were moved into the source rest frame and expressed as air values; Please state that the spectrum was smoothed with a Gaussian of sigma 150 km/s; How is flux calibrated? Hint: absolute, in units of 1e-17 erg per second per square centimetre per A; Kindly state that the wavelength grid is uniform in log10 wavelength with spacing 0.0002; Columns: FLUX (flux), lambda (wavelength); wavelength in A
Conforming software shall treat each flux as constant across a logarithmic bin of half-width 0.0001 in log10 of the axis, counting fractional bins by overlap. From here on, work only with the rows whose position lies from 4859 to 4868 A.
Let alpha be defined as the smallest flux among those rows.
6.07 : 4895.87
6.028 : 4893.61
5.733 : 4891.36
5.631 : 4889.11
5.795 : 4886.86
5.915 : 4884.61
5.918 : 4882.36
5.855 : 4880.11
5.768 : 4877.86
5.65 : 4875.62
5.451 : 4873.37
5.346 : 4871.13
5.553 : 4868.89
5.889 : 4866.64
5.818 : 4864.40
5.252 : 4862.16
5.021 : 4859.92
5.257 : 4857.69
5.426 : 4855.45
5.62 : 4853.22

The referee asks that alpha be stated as 5.021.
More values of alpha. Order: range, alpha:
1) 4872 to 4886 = 5.451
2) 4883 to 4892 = 5.631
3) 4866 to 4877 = 5.346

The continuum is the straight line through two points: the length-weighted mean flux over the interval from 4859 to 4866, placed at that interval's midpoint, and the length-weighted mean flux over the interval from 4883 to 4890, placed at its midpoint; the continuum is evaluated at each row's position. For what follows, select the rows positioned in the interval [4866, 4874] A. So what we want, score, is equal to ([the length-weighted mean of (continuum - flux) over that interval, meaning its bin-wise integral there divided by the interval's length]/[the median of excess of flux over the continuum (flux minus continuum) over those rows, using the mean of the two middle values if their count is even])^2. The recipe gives 0.1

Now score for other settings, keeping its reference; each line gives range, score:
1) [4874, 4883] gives 0.6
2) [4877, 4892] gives 0.1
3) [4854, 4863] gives 0.7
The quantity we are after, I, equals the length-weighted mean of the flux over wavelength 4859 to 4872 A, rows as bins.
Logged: 5.49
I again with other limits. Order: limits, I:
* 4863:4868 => 5.80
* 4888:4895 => 5.81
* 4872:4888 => 5.76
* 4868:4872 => 5.45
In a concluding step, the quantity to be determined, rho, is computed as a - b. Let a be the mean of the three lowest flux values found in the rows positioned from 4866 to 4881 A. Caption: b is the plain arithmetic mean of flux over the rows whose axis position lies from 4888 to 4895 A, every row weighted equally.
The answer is -0.35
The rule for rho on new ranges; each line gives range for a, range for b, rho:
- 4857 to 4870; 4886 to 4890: -0.54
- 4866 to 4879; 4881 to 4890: -0.36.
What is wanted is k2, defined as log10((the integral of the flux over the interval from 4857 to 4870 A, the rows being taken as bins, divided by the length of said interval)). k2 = 0.738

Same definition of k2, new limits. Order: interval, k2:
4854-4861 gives 0.721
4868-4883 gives 0.751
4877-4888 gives 0.767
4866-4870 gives 0.755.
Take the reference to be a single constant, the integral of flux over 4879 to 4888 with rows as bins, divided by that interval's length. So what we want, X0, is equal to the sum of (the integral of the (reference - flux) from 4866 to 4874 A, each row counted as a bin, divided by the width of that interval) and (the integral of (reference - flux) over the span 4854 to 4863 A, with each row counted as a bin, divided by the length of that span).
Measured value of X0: 0.9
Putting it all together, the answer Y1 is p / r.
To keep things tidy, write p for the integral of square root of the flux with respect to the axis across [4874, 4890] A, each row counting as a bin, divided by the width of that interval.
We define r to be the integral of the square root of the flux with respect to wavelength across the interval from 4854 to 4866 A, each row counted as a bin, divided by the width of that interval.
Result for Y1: 1.04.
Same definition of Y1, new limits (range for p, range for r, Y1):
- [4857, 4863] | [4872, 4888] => 0.95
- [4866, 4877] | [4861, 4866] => 1.00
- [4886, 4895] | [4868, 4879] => 1.02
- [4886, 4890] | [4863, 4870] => 1.00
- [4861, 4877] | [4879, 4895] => 0.98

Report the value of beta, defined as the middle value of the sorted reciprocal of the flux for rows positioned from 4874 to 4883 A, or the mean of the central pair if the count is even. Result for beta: 0.172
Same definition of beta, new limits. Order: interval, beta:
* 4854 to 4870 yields 0.184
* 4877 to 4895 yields 0.172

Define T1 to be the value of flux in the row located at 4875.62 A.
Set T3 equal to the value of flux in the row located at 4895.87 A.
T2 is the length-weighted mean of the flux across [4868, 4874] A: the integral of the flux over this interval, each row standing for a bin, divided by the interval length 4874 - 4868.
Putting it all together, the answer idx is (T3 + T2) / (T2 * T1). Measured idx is 0.374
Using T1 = 5.65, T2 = 5.45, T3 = 6.07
